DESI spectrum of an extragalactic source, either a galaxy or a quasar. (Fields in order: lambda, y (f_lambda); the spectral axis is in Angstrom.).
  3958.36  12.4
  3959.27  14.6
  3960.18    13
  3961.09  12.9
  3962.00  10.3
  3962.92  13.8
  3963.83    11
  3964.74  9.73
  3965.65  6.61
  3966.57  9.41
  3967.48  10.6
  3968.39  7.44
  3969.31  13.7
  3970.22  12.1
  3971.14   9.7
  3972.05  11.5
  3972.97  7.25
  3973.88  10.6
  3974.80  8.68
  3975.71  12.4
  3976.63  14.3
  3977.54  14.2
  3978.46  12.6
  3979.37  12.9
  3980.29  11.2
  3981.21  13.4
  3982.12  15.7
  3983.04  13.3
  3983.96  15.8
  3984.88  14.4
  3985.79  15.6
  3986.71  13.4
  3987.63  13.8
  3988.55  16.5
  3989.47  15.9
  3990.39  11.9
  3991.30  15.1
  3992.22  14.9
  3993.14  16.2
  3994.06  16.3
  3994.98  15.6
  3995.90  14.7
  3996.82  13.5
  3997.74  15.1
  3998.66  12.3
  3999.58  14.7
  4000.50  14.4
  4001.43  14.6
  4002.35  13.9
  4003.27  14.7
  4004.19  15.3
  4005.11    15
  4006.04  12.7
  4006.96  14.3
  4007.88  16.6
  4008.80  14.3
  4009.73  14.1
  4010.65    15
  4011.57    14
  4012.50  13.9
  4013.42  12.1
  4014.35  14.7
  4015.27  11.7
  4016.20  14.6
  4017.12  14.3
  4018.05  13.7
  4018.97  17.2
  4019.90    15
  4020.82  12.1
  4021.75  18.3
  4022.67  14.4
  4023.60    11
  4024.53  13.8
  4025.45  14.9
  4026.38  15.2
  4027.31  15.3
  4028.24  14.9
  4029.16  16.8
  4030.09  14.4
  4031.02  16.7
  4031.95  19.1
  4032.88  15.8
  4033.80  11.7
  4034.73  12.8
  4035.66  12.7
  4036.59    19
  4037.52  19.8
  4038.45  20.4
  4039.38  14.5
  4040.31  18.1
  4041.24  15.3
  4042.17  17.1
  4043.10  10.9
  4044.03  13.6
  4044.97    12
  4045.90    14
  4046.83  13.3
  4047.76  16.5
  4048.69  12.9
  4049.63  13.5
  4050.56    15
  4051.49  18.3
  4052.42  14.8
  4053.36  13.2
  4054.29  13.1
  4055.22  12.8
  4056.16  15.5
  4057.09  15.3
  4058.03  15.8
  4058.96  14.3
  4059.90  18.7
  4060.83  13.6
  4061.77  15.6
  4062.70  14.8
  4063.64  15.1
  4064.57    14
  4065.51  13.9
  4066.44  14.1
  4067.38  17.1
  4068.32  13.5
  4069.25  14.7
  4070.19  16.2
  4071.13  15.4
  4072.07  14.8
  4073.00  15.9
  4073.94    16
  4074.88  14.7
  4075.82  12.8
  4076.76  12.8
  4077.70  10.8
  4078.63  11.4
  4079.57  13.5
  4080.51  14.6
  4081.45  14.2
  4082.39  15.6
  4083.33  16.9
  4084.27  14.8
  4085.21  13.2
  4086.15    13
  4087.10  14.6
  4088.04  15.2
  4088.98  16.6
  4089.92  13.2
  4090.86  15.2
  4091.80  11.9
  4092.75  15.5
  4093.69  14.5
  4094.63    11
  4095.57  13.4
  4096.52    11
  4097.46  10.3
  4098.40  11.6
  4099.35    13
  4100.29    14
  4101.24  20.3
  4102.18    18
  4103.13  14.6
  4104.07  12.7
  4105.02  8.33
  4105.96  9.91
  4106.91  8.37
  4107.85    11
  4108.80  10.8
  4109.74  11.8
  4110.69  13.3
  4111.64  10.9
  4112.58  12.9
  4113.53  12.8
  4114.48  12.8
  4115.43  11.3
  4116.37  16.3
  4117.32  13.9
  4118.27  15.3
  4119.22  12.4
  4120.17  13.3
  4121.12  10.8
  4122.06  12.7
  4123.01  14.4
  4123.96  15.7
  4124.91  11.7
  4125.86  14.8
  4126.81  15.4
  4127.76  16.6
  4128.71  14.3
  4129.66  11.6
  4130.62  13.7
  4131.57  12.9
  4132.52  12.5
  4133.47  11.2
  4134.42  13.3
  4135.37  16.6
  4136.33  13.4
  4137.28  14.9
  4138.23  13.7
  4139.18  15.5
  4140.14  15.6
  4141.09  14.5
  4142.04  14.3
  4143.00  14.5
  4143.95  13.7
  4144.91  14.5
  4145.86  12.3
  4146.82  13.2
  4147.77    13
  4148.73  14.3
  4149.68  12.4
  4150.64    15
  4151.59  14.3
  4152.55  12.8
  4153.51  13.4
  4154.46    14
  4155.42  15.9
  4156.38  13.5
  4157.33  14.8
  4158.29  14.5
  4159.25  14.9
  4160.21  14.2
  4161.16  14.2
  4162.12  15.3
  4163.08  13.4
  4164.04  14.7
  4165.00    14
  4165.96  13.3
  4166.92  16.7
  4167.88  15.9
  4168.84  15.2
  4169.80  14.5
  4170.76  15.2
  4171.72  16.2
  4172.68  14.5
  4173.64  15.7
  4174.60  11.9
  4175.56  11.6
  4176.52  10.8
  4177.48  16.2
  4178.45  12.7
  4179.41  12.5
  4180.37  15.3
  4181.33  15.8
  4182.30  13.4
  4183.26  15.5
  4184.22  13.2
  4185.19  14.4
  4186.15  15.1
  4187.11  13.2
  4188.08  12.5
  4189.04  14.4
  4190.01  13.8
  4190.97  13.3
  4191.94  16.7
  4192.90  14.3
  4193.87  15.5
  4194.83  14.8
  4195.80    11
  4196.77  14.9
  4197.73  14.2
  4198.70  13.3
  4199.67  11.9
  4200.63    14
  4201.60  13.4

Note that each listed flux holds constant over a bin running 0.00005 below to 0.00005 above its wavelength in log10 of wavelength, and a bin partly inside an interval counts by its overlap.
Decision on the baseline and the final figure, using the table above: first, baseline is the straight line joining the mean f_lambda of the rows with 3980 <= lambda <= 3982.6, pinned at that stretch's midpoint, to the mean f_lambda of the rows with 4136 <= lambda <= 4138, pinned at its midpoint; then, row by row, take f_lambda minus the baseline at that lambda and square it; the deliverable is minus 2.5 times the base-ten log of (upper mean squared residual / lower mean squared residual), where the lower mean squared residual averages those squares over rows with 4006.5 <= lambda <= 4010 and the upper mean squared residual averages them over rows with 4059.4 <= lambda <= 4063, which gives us -1.1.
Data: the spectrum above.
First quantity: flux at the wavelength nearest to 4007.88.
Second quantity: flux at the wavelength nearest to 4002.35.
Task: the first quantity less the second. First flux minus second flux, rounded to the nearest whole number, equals 3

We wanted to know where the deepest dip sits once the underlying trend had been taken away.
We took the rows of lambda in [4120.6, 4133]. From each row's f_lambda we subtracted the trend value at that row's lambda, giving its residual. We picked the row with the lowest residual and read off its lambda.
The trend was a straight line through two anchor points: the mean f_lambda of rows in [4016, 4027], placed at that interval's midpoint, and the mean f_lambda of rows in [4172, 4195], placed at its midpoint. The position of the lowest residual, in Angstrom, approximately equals 4121.12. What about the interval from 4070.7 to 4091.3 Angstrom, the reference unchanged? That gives 4077.70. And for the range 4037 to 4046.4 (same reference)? 4043.10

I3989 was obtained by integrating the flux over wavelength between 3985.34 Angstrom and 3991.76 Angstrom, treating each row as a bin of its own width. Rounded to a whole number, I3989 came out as 94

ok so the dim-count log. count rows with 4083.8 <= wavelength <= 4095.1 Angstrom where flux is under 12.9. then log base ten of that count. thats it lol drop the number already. 0.3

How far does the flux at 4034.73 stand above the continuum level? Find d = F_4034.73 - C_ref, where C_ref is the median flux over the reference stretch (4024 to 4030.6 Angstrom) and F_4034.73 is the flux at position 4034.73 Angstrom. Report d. -2.1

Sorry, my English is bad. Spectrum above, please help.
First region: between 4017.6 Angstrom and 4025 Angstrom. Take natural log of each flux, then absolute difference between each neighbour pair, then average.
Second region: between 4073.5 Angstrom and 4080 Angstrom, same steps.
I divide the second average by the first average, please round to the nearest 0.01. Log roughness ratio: 0.42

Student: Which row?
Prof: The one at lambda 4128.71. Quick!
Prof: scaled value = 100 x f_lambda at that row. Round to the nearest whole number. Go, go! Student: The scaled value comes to 1430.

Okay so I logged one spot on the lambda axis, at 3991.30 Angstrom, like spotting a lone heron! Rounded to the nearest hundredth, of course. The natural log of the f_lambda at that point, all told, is 2.71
